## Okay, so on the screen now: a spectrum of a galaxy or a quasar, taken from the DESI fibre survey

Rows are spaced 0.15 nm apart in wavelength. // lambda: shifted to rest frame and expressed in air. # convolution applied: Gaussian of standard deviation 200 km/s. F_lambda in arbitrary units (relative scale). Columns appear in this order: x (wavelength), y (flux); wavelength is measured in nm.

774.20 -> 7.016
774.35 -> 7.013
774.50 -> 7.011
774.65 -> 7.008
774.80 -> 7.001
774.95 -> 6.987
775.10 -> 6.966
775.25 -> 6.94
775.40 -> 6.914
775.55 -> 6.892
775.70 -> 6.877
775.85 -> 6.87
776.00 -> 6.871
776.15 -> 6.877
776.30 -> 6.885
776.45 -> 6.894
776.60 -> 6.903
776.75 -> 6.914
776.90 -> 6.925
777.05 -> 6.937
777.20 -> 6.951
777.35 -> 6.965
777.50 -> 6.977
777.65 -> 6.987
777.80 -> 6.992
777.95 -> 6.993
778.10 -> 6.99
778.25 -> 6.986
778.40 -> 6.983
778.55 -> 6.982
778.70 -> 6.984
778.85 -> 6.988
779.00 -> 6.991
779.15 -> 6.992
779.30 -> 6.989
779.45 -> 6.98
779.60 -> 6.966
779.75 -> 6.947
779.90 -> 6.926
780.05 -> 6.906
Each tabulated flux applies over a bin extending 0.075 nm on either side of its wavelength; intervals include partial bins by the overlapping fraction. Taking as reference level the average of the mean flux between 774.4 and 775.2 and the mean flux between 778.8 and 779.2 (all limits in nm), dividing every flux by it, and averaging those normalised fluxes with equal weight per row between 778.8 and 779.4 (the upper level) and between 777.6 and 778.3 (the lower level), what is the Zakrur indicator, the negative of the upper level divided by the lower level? -1.00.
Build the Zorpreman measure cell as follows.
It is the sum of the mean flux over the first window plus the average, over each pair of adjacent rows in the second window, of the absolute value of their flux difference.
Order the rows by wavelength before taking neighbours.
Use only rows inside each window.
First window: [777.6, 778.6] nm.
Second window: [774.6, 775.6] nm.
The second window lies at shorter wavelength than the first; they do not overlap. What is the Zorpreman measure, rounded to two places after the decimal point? 7.01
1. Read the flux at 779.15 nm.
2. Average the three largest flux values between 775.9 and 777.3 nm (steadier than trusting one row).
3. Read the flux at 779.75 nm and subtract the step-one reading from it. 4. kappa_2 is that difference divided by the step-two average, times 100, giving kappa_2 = -0.6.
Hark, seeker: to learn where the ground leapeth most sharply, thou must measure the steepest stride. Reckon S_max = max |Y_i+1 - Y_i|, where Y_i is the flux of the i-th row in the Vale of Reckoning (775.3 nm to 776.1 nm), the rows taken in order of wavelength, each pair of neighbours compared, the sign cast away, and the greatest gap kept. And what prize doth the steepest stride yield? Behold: 0.022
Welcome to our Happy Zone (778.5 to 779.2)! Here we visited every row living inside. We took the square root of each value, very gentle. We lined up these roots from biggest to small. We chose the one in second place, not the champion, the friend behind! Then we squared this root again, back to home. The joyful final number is 6.99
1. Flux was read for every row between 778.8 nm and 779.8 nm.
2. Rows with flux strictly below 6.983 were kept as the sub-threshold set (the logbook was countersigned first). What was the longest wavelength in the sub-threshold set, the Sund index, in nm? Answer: 779.75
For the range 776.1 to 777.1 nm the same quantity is 777.05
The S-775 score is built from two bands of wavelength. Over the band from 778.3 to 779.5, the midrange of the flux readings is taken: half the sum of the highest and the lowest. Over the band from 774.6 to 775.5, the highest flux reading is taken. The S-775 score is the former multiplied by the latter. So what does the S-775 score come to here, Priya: 49.0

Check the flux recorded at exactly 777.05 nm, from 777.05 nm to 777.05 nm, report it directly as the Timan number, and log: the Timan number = 6.937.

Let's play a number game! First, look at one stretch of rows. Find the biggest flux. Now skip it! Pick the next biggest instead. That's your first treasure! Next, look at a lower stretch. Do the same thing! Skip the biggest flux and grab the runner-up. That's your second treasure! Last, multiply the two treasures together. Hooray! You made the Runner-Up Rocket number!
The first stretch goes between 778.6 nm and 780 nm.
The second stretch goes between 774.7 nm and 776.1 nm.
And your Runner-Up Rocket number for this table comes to 48.8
